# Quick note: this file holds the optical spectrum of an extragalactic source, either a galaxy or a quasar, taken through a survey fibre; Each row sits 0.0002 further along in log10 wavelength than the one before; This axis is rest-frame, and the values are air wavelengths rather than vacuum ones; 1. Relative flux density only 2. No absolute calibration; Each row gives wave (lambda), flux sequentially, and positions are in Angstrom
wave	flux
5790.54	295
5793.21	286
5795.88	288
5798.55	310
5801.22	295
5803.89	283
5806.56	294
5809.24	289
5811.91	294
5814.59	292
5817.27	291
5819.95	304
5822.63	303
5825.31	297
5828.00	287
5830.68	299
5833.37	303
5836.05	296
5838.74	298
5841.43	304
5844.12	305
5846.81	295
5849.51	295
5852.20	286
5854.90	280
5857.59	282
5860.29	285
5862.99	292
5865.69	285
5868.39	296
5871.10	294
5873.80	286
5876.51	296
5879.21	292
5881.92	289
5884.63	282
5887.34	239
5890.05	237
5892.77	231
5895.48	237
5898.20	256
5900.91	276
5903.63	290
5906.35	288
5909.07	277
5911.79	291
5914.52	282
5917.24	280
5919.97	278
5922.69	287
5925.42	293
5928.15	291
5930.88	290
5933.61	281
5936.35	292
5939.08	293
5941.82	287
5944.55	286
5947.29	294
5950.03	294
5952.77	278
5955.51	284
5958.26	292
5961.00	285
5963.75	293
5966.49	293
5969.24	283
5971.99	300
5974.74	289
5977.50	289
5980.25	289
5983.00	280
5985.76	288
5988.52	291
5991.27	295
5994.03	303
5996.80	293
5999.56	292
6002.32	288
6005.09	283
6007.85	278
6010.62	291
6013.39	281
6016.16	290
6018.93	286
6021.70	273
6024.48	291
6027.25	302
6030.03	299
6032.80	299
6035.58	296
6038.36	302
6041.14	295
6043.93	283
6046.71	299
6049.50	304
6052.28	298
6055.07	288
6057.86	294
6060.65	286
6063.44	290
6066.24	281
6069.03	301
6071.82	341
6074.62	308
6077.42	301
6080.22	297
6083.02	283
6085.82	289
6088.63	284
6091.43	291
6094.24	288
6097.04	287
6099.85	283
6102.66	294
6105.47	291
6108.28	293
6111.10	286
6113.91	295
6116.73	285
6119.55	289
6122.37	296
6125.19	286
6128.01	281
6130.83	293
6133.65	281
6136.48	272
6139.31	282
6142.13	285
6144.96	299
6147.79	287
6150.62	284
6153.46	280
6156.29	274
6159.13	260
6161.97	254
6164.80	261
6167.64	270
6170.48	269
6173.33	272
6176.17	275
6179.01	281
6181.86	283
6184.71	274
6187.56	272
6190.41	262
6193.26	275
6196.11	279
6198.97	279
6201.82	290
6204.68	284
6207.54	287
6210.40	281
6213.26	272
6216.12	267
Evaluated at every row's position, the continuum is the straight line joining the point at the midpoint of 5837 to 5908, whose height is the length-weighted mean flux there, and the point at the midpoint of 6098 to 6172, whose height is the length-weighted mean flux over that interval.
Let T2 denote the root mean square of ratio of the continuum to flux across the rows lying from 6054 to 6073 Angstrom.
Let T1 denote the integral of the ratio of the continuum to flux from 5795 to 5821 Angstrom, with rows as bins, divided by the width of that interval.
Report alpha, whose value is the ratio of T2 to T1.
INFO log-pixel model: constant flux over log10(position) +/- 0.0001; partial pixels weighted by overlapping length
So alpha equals 1.00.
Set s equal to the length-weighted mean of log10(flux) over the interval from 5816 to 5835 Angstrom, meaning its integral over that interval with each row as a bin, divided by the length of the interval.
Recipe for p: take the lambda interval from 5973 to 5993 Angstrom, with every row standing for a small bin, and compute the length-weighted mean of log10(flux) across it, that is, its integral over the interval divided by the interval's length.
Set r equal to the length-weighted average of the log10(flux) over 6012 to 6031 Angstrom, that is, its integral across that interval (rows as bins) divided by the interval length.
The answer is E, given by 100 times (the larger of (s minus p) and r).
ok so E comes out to 246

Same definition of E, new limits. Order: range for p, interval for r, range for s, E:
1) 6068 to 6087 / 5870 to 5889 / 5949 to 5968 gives 245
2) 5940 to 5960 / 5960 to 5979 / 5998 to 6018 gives 246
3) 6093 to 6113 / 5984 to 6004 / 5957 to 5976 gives 247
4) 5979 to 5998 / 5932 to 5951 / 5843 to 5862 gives 246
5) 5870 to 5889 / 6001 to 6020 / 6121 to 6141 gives 245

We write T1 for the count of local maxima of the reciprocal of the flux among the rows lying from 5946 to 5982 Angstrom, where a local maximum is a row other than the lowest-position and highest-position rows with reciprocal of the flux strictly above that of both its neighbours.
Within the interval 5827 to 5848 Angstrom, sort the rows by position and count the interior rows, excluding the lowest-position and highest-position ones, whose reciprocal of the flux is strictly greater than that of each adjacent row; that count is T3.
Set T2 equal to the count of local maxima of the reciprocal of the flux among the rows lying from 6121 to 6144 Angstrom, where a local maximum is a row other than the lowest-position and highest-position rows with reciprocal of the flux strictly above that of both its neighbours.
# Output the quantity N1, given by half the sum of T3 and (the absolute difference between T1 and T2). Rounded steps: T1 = 3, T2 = 2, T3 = 1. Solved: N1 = 1.00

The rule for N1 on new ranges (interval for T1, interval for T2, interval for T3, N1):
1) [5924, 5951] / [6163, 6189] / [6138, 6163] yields 0.50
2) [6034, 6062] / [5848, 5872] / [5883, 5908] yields 0.50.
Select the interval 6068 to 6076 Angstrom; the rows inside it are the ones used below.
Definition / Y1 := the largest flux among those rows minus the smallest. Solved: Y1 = 40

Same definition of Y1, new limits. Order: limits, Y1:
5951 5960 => 14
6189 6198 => 17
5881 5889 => 50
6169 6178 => 6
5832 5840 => 7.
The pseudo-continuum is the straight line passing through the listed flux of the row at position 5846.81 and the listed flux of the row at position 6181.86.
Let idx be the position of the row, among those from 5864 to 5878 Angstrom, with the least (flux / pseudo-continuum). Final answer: 5865.69 Angstrom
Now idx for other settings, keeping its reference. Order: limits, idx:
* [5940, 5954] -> 5952.77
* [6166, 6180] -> 6170.48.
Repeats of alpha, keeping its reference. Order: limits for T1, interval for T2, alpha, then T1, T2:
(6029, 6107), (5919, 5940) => 1.02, 0.96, 0.975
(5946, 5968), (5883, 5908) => 1.13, 0.97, 1.094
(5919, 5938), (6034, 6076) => 0.97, 0.98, 0.948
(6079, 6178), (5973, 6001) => 0.97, 1.00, 0.967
